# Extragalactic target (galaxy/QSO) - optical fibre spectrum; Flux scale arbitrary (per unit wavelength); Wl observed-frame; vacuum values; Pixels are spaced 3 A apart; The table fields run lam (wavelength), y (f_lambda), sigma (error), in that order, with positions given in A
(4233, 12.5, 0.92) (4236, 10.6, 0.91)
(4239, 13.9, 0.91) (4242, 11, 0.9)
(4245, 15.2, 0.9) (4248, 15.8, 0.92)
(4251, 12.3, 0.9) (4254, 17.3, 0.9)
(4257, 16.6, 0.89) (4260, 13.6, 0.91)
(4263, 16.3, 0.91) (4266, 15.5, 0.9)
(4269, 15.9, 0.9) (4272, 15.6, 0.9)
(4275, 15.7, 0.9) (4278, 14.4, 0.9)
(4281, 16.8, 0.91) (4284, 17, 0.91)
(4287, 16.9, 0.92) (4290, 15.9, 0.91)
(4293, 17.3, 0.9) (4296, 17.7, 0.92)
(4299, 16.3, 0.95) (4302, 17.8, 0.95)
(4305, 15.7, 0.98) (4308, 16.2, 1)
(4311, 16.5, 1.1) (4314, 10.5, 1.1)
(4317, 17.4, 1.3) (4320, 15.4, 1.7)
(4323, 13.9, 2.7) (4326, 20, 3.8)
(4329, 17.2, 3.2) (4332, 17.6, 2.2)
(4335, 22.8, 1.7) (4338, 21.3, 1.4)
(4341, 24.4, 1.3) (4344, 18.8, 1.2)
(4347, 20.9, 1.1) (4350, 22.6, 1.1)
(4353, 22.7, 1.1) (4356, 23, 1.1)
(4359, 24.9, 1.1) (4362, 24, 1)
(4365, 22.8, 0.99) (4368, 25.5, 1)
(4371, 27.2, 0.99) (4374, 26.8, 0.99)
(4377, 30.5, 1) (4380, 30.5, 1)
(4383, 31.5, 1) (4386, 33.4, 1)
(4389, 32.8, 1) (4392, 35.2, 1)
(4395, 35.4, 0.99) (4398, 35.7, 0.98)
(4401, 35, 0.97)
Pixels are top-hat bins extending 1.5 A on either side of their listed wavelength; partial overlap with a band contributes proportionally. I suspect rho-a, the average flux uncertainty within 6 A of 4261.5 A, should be 0.90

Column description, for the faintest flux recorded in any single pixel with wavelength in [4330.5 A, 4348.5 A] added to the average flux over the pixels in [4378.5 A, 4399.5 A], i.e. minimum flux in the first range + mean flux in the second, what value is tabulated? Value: 51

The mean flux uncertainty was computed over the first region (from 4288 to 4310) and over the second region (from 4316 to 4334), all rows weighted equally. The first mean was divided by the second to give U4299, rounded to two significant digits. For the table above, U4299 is 0.38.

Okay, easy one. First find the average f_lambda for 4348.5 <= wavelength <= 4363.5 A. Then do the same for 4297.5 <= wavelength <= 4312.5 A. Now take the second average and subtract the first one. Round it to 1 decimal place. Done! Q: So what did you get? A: -6.9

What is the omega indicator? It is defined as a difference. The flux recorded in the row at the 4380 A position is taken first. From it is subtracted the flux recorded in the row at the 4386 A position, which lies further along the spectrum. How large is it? -3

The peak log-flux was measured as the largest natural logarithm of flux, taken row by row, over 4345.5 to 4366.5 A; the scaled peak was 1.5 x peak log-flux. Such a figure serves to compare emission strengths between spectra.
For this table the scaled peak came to 4.8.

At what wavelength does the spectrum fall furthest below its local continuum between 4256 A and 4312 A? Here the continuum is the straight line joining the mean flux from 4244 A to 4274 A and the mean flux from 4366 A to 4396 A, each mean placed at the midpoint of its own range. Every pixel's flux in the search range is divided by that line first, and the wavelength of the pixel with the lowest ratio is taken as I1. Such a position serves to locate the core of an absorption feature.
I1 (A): 4305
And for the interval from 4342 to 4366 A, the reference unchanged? 4344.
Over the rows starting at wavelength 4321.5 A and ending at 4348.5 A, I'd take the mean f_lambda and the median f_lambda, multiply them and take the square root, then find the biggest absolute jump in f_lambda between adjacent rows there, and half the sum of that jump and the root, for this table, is 13.0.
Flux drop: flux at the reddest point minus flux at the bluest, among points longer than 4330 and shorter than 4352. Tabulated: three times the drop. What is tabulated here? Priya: 15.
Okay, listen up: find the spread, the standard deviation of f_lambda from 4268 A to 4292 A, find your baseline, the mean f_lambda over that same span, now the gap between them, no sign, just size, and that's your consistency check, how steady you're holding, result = 15.2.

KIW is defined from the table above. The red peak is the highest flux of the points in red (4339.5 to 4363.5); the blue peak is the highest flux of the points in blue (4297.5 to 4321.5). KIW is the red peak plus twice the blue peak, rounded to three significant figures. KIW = 60.5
